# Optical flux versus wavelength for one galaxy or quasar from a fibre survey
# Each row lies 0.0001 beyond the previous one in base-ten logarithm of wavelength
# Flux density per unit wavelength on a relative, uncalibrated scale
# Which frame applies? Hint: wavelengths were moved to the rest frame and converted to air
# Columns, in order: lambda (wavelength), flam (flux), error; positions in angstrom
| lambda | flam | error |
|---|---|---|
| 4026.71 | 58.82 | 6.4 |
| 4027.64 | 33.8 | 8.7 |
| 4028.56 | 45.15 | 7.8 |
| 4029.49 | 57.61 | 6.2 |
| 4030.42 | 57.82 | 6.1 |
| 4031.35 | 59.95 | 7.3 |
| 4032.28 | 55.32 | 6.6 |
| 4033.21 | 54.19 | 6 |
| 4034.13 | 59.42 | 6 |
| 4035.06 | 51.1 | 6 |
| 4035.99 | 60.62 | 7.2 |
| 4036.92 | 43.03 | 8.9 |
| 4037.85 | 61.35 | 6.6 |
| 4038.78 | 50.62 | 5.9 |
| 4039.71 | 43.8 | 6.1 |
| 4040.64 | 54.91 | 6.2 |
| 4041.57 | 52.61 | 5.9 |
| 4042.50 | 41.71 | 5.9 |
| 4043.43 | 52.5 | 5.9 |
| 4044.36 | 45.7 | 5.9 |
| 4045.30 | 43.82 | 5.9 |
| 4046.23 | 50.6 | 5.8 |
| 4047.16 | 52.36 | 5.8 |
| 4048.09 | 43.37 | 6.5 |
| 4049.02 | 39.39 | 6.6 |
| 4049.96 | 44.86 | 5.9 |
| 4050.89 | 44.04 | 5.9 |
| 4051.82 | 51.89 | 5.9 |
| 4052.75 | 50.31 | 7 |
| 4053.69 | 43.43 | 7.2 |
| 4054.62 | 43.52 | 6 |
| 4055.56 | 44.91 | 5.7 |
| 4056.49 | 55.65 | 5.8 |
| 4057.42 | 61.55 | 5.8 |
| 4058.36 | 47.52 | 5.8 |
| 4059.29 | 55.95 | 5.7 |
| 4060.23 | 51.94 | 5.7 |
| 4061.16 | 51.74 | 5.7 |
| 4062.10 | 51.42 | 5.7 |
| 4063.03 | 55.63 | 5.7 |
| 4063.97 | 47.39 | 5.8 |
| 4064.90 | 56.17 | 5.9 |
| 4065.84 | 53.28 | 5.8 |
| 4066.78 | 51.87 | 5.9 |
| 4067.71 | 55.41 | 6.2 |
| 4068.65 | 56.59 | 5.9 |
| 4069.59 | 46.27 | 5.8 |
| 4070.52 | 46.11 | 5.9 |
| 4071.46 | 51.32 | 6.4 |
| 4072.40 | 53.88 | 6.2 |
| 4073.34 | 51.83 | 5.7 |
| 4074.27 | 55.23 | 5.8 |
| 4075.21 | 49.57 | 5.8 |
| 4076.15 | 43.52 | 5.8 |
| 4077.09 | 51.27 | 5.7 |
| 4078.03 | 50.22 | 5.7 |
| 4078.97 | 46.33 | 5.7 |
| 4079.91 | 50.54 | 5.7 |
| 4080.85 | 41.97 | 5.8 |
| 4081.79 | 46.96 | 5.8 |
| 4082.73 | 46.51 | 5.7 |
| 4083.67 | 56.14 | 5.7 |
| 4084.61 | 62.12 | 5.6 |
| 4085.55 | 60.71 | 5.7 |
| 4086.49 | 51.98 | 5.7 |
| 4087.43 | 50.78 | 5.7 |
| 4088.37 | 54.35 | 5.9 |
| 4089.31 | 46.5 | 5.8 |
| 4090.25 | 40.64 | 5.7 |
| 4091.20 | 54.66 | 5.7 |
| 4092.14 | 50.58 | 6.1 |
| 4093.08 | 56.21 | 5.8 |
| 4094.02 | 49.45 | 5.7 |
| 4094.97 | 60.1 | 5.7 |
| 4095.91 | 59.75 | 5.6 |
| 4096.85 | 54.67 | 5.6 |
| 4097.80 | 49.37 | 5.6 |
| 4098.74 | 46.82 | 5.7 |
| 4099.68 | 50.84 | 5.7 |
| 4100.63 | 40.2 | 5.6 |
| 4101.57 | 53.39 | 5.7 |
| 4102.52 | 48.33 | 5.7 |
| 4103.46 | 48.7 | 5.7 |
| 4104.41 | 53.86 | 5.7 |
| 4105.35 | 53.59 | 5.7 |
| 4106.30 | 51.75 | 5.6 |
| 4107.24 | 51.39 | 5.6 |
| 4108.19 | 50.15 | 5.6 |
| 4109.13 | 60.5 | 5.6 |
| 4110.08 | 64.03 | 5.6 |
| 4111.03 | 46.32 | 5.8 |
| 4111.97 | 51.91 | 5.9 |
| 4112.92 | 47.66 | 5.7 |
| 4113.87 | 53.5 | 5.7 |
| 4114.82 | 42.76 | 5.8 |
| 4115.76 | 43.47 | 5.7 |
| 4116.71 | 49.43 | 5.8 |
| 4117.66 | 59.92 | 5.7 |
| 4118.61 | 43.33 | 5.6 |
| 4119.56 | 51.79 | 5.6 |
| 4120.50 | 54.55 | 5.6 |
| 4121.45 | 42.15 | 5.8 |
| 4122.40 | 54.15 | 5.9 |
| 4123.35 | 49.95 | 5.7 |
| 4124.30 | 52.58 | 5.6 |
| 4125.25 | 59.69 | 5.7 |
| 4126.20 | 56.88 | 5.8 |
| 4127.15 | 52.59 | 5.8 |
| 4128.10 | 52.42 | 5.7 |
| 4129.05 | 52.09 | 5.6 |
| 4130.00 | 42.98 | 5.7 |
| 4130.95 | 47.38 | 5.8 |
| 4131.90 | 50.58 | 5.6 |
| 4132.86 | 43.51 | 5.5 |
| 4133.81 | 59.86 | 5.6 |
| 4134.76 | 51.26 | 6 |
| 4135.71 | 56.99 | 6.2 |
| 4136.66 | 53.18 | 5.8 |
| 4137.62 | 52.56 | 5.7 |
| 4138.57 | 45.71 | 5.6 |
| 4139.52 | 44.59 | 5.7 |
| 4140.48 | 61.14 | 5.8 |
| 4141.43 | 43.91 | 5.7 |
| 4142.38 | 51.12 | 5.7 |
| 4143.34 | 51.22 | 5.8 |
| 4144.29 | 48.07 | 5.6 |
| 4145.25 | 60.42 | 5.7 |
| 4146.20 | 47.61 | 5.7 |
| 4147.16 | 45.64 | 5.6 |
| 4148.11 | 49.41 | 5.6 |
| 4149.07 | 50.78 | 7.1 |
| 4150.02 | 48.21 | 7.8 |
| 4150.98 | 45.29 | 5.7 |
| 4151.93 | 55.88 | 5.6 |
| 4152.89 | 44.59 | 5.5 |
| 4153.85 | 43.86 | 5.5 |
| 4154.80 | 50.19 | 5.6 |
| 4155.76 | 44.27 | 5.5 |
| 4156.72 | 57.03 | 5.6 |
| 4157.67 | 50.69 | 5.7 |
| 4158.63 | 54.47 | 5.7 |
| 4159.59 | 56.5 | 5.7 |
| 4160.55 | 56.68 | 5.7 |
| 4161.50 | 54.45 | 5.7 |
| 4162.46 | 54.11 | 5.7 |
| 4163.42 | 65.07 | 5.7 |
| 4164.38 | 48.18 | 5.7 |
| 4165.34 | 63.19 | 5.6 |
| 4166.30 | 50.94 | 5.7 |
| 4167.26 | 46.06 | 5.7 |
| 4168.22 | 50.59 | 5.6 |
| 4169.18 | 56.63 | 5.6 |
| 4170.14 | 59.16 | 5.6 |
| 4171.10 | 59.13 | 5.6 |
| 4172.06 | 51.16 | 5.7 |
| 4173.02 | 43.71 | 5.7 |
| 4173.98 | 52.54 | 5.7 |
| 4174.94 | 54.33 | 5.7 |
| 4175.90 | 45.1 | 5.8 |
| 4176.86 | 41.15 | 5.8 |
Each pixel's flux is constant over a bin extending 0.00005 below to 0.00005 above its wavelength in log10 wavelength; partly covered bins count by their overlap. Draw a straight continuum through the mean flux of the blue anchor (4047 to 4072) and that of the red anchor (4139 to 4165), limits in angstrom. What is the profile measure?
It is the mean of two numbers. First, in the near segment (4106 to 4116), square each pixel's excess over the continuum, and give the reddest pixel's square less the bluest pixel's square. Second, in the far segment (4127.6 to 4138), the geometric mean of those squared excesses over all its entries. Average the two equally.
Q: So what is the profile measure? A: 29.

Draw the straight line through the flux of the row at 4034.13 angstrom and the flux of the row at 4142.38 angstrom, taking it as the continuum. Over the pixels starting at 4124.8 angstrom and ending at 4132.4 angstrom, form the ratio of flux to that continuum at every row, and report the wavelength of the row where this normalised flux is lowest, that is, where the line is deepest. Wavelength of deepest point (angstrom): 4130.00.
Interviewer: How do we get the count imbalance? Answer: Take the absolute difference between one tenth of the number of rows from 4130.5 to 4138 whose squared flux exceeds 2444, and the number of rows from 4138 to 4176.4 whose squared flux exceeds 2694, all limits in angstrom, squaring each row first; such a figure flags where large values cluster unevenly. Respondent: 15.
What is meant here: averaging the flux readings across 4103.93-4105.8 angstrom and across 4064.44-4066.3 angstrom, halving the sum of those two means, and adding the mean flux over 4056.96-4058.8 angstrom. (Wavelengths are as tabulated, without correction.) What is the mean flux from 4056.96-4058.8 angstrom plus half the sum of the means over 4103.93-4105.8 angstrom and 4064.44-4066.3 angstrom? 109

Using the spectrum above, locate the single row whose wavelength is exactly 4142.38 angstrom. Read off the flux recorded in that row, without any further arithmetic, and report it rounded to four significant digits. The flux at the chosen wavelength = 51.12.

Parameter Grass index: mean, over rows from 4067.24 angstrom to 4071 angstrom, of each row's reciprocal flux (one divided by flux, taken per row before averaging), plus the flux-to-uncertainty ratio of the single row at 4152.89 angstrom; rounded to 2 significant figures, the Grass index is 8.1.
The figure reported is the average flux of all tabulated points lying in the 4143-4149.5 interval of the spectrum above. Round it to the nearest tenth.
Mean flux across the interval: 50.4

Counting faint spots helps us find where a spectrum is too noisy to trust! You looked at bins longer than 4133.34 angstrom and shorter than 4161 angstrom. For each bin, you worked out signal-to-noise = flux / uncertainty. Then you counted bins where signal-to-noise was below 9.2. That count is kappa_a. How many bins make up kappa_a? 20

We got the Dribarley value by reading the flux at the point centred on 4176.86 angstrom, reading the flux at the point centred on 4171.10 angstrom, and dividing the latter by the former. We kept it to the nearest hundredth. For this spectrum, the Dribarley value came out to 1.44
